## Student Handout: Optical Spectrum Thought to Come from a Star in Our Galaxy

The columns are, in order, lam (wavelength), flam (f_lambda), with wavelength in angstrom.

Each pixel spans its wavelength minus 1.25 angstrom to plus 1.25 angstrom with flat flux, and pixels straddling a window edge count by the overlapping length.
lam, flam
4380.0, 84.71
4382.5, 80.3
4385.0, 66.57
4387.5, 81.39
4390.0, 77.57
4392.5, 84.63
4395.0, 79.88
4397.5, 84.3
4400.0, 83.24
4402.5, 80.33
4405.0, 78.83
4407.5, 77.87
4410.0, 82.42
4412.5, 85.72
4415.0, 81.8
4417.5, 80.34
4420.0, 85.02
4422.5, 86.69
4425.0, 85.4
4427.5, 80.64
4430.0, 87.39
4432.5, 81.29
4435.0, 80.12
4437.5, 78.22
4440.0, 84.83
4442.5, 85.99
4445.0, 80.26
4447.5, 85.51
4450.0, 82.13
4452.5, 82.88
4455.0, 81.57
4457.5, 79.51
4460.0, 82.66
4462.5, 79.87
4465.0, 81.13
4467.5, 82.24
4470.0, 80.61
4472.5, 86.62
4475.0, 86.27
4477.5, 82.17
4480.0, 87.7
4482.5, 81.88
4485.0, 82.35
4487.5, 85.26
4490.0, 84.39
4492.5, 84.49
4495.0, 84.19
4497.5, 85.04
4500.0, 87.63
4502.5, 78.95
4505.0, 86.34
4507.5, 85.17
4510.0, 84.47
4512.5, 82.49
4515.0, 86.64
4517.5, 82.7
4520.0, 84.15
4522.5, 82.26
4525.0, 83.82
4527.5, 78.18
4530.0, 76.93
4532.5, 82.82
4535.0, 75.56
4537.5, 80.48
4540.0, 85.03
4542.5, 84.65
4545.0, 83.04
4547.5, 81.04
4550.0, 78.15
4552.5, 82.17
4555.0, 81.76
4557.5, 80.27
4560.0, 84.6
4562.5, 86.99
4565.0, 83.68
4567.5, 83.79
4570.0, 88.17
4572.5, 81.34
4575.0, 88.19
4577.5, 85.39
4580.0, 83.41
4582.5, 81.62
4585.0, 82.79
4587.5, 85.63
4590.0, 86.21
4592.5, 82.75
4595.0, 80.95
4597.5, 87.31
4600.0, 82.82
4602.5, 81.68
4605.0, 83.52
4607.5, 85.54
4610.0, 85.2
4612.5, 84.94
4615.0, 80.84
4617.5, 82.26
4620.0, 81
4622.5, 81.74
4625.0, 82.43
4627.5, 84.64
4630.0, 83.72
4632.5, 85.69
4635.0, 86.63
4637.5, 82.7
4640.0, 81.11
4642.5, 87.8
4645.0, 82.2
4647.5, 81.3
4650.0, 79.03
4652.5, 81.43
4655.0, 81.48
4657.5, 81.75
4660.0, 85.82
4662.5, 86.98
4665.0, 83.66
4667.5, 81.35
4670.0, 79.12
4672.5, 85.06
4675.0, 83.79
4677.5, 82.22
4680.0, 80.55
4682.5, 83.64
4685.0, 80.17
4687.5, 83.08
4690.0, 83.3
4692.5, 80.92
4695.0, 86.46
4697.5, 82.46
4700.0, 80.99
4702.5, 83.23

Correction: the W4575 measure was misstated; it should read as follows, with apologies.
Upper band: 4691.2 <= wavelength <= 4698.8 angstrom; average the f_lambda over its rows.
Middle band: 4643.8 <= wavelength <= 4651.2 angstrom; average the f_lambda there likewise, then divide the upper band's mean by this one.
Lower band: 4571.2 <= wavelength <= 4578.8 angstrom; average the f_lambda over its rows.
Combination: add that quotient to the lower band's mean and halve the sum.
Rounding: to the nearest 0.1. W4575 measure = 43.0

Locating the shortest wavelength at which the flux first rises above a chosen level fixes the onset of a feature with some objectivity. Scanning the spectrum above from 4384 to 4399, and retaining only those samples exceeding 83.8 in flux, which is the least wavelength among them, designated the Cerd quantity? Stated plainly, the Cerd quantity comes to 4392.5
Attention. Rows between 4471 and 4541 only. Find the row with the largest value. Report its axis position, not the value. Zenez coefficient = 4480.0 angstrom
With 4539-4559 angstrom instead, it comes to 4540.0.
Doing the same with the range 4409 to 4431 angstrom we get 4430.0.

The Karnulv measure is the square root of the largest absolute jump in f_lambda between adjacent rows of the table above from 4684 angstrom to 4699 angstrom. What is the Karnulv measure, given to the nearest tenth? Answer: 2.4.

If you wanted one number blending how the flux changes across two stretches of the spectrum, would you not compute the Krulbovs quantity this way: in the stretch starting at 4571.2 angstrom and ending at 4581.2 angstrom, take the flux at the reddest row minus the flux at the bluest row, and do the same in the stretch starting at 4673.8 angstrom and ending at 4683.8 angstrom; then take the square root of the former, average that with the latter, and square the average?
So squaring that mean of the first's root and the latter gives 0.4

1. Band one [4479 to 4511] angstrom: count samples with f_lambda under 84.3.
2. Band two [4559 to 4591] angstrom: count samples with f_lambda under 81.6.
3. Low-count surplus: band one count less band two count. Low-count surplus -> 3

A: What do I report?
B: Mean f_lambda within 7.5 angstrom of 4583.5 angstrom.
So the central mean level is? 84.2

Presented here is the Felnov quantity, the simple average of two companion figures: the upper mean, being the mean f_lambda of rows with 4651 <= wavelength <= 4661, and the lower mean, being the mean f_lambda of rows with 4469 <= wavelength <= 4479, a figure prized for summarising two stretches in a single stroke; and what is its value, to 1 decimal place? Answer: 83.3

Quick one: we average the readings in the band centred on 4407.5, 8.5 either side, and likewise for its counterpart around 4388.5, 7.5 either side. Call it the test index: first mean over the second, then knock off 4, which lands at -2.96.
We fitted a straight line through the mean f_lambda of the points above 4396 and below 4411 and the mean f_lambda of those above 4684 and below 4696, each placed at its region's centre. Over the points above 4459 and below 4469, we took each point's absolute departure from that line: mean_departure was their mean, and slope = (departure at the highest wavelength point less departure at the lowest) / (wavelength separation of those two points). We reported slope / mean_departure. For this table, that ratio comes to -0.06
